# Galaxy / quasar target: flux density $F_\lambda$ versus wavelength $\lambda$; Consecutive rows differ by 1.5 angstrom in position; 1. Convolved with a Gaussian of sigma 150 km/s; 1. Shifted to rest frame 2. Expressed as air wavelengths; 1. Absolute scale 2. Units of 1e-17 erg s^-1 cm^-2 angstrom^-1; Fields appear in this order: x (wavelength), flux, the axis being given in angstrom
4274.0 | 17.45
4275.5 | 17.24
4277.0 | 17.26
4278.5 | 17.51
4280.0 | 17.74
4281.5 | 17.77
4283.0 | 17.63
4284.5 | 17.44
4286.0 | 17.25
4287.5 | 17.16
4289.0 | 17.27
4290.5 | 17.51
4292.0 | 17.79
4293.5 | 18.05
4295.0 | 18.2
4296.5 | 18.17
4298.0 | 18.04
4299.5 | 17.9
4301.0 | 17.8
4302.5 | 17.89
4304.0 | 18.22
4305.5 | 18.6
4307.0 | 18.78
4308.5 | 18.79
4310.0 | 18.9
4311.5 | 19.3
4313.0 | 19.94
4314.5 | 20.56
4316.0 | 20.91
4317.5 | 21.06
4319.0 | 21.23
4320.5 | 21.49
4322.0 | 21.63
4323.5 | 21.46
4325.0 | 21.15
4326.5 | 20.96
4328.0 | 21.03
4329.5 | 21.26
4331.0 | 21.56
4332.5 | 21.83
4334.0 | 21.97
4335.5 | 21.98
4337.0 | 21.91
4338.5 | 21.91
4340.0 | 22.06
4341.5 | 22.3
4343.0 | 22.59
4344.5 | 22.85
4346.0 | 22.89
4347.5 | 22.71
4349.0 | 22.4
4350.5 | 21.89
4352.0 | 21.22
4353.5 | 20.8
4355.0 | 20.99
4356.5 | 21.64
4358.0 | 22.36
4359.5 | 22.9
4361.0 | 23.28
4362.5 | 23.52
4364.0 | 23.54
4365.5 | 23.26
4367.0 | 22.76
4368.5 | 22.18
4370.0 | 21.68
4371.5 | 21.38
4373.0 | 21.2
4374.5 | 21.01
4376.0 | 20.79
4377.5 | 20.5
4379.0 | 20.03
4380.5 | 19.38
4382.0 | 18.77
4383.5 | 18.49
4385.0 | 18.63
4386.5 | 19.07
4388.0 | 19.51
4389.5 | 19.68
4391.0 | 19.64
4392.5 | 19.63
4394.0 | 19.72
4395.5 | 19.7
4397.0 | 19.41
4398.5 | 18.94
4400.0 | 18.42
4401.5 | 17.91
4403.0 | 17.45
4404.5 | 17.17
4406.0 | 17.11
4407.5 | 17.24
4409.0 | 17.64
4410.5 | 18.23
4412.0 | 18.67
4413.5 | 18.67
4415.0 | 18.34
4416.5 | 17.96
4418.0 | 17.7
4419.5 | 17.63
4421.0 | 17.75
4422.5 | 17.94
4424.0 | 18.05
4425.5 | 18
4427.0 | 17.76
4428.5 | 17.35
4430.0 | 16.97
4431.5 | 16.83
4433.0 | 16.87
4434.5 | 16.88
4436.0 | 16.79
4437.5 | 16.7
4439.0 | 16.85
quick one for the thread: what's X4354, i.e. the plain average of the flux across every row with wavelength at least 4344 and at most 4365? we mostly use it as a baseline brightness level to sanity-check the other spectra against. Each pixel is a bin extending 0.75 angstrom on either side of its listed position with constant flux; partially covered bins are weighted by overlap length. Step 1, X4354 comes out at 22.4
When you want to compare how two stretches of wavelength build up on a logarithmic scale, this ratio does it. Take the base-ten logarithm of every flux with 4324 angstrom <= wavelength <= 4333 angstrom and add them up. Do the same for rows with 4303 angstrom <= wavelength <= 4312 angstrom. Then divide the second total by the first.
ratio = 1.0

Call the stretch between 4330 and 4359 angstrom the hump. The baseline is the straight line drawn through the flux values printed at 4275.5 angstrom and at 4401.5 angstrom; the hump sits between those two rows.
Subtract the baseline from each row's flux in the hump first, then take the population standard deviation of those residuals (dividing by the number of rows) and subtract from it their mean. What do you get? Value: -3.81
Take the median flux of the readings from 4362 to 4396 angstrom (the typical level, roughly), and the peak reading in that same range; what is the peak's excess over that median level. 3.5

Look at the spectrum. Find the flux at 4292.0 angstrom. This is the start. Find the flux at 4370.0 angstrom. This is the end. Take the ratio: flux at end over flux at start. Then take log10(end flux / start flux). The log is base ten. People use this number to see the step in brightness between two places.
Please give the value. 0.086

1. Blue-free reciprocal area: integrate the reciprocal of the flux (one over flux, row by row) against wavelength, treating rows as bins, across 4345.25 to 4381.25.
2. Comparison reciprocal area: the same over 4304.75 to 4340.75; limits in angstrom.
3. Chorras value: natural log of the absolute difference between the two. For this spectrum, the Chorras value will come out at -2.5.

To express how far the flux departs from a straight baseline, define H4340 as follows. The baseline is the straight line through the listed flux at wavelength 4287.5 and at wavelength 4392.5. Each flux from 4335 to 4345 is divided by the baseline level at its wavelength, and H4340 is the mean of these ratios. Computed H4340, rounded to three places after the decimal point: 1.208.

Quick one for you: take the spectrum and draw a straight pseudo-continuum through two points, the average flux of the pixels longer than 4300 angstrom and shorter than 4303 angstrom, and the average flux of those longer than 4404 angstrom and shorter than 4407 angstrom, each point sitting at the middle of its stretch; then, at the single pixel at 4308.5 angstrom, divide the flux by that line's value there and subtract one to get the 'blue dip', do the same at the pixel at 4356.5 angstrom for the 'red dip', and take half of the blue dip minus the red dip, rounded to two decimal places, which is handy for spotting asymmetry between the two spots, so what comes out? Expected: -0.09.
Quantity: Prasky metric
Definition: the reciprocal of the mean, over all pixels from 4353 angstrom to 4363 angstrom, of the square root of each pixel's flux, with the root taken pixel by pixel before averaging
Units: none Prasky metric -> 0.212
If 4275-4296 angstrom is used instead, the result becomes 0.239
